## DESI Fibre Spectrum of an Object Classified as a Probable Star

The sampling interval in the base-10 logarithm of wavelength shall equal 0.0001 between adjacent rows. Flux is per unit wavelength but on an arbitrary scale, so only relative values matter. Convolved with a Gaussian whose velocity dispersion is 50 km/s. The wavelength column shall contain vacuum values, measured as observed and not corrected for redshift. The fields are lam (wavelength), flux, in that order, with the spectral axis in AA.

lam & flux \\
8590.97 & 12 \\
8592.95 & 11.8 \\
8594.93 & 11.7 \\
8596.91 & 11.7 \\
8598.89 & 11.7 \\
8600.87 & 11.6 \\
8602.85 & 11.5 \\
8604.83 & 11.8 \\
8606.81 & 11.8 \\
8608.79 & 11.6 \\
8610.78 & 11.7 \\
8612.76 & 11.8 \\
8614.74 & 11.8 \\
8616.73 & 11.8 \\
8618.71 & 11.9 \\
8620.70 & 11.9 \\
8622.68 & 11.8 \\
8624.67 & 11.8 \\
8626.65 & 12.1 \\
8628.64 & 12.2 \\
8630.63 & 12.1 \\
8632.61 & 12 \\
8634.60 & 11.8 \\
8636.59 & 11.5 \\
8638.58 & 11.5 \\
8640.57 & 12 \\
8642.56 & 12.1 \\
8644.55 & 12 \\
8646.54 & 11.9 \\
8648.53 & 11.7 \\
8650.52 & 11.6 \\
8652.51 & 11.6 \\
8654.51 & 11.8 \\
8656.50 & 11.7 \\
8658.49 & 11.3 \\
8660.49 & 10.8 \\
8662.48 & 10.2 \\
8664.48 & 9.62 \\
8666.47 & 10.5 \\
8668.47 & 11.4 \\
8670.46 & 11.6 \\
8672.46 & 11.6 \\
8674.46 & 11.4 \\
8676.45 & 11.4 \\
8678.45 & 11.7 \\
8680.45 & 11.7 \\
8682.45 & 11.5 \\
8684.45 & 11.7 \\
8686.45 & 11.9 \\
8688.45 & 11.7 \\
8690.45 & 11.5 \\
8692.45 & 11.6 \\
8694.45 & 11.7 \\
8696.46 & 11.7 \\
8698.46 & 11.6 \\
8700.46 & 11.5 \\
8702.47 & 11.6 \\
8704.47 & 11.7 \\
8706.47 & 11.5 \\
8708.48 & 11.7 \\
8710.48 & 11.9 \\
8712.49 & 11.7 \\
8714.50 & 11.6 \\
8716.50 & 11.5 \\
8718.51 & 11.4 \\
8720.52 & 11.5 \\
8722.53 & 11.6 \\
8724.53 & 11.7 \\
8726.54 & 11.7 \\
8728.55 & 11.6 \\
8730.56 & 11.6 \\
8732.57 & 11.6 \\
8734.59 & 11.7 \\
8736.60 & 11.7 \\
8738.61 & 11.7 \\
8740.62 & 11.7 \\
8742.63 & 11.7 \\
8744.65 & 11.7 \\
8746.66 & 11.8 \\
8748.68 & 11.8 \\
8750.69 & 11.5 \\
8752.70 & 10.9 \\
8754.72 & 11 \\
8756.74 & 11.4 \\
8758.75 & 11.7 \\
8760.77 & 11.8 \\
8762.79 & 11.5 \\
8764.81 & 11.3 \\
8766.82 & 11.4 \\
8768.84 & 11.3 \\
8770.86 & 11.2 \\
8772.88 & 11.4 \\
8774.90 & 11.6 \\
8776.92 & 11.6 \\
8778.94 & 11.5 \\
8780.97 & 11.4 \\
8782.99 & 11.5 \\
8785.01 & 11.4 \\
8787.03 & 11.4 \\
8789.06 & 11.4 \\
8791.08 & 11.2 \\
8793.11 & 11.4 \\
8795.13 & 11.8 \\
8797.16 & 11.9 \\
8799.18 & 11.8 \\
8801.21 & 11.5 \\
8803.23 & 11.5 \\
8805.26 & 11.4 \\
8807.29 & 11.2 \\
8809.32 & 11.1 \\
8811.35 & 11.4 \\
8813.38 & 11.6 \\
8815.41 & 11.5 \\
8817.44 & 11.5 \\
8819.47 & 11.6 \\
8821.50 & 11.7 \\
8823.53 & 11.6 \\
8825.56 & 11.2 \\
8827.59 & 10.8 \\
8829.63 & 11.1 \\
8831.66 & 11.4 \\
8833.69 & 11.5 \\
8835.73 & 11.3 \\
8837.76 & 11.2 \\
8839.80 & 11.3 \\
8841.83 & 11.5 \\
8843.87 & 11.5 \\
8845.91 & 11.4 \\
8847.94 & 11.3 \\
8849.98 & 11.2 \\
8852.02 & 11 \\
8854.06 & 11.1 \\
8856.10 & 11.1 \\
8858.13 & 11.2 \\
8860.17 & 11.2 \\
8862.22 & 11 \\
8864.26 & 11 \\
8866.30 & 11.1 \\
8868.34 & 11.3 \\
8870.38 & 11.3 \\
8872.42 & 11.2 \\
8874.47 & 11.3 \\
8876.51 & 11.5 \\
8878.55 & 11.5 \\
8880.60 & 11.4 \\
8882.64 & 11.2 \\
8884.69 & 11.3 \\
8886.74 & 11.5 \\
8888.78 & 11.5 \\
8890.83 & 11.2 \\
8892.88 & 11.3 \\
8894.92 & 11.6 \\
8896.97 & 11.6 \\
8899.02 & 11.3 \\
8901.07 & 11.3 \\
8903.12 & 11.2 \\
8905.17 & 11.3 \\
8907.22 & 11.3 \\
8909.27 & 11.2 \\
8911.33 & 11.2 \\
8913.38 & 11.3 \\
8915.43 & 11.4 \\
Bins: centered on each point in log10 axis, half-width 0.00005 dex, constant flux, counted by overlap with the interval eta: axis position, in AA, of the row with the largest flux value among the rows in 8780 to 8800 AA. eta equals 8797.16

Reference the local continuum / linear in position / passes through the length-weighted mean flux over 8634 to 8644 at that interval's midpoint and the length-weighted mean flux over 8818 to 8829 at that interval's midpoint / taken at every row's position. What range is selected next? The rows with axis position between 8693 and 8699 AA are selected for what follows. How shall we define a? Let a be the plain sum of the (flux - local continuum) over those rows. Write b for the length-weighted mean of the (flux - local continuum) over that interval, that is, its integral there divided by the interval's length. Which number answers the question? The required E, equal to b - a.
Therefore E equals -0.02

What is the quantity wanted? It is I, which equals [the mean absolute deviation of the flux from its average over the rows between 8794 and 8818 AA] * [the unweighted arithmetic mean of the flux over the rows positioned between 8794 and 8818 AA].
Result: 2.0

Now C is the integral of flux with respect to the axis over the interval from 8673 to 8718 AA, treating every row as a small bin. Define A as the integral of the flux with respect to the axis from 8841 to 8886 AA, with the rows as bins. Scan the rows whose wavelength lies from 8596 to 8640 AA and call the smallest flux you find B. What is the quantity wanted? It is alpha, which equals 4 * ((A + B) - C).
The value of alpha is -21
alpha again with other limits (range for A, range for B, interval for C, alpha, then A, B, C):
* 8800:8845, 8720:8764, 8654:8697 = 139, 512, 10.9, 488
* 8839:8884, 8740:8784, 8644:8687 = 112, 506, 10.9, 489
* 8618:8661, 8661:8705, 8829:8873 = 87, 507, 9.62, 495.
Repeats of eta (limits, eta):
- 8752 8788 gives 8760.77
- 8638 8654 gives 8642.56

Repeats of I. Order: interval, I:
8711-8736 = 0.8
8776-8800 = 1.9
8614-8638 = 1.7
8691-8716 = 1.0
